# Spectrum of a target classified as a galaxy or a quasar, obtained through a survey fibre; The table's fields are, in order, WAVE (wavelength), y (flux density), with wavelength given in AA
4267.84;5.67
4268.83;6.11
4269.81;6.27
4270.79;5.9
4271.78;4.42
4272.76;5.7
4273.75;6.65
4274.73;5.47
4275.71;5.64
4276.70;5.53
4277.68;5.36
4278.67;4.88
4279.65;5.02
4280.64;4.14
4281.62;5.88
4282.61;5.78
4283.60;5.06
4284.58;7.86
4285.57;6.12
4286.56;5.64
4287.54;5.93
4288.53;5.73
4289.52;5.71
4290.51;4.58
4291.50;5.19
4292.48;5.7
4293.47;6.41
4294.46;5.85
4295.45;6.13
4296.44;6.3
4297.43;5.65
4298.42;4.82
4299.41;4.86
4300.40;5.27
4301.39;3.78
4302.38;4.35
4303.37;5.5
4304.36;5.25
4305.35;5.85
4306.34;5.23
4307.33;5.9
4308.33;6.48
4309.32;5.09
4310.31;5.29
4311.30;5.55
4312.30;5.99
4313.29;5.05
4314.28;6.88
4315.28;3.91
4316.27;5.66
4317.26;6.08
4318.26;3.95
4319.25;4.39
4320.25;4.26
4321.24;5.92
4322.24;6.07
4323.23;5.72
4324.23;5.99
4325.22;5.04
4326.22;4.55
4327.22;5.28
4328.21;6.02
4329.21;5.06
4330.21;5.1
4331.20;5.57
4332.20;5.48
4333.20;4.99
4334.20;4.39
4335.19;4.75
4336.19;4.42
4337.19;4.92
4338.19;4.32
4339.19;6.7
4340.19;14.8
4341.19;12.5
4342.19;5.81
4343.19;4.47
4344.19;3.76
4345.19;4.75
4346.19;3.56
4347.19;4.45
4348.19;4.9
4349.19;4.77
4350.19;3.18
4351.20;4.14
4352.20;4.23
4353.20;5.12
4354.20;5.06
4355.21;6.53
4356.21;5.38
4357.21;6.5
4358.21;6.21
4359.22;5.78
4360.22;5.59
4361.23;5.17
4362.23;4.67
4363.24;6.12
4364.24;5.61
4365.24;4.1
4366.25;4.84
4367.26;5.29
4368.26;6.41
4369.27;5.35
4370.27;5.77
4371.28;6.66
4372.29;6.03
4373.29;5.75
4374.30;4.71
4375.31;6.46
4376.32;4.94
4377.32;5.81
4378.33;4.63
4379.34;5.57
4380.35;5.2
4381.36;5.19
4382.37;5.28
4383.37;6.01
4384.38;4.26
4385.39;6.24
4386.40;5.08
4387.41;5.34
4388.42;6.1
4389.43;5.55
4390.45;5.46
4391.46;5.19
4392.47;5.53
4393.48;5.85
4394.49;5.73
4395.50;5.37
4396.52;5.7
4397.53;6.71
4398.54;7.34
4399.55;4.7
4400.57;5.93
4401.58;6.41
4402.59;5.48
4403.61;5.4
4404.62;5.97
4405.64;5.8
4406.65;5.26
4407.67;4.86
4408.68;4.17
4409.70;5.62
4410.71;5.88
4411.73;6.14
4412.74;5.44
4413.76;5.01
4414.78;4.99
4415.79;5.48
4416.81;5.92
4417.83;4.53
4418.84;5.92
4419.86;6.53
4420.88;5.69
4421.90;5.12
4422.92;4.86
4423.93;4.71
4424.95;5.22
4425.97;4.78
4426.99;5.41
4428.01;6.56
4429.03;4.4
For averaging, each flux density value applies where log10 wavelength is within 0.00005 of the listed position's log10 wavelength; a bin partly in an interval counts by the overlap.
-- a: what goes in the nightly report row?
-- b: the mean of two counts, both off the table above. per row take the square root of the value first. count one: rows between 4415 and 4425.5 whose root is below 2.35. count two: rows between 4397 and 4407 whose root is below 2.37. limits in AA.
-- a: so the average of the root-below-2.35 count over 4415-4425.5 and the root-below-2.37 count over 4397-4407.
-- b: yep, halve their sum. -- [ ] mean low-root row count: 5.0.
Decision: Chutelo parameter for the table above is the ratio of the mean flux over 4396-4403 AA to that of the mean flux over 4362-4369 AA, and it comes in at 1.14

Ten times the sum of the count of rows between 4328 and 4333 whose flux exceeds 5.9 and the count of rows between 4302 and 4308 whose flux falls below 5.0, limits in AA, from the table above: 20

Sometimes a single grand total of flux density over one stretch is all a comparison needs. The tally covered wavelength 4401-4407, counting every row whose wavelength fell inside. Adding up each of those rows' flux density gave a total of 34.3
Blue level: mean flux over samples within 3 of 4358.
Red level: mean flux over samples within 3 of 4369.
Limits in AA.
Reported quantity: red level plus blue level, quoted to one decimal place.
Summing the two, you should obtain 11.7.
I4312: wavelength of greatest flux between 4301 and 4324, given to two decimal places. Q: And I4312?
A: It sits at 4314.28 AA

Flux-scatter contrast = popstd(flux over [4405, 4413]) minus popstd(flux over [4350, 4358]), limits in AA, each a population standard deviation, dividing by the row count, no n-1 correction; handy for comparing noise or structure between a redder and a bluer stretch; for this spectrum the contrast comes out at -0.49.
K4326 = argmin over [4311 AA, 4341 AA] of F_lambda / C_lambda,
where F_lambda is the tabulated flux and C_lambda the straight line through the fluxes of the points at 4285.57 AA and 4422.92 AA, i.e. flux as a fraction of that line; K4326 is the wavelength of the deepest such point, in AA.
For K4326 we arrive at 4315.28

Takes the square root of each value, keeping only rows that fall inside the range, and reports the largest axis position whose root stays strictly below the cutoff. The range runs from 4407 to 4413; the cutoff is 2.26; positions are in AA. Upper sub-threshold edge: 4408.68 AA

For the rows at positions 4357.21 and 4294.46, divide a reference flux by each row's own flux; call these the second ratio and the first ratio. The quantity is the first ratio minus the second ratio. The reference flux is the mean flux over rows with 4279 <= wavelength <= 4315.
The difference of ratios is 0.09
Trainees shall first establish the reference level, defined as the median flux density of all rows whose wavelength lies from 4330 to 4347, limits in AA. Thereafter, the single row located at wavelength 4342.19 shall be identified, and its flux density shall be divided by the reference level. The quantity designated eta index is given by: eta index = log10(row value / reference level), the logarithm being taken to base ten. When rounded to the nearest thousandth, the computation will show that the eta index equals 0.072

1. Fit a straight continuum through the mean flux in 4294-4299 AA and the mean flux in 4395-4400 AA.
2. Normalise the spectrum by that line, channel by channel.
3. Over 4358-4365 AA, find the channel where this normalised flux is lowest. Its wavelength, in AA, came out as 4362.23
